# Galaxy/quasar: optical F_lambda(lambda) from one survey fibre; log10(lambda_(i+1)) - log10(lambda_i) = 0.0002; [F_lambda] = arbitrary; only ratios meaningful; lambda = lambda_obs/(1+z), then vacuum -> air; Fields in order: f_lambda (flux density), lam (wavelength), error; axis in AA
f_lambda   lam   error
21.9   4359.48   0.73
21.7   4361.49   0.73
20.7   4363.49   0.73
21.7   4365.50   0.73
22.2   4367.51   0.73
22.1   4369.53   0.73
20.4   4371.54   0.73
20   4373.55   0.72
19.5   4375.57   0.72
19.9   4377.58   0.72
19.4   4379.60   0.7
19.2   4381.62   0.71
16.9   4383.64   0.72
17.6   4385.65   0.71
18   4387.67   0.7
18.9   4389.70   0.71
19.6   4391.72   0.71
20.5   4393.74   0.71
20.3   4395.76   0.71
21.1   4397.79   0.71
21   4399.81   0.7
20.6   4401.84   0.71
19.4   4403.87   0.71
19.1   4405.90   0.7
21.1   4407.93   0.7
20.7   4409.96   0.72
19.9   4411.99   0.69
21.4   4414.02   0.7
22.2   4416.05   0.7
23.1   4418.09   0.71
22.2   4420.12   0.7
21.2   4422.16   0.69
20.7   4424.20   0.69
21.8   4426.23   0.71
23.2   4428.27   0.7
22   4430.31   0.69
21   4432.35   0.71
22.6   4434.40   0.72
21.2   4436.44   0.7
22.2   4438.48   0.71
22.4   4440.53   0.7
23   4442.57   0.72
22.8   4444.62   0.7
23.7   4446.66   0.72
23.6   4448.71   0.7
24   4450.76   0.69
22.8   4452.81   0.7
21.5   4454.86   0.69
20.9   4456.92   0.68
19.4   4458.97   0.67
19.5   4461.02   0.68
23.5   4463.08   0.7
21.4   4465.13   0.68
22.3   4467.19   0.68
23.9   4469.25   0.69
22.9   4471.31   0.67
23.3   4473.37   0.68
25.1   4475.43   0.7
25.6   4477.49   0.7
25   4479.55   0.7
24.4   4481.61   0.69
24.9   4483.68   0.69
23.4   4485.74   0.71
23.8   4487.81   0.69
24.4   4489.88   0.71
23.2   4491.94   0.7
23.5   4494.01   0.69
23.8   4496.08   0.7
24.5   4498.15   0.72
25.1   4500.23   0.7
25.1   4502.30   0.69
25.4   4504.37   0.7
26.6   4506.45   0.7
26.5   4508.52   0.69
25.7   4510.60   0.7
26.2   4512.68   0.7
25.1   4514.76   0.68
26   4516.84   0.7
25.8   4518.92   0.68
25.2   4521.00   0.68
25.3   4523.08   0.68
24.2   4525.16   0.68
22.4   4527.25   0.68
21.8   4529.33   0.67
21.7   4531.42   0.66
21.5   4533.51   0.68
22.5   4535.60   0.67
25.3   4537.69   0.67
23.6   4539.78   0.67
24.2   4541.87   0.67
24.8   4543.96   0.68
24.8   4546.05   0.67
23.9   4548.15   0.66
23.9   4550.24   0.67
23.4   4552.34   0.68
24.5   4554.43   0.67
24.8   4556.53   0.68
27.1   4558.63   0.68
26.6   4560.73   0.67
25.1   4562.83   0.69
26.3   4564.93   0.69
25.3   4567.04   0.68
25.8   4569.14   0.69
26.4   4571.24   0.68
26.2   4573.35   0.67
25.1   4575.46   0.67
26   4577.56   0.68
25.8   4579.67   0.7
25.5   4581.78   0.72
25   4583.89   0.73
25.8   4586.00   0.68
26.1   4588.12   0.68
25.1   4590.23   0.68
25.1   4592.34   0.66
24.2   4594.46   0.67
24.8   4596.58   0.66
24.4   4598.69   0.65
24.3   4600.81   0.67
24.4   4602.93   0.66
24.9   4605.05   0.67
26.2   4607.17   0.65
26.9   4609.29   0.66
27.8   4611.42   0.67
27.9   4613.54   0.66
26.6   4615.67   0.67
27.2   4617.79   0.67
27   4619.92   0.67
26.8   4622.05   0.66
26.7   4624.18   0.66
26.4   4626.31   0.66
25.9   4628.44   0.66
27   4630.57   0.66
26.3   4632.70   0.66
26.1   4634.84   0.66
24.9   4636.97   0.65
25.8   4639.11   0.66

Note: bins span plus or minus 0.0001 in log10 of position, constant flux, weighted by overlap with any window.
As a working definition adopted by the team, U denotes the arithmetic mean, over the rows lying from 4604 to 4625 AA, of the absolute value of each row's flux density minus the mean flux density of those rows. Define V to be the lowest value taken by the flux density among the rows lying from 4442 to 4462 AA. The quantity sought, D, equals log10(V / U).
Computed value 1.54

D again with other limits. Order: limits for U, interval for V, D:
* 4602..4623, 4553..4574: 1.46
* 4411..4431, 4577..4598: 1.49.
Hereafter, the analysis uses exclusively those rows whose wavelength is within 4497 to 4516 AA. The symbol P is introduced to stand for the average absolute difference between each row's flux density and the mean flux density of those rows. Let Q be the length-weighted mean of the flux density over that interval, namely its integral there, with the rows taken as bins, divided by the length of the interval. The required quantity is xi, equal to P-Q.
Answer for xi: -25.0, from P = 0.60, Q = 25.6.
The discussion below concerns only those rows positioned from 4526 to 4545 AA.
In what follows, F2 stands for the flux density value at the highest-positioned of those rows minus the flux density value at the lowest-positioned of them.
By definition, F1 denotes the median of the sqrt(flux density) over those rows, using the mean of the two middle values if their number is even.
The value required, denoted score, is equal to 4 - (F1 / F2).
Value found 2.0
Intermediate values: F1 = 4.7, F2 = 2.4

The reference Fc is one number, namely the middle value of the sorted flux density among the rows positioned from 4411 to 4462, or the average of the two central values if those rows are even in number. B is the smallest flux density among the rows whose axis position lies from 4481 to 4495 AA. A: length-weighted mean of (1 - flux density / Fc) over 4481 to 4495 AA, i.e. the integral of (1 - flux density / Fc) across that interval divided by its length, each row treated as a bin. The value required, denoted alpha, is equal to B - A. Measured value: 23.3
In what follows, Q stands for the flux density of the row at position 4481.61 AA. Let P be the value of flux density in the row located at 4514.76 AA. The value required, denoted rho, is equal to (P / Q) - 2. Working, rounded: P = 25.1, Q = 24.4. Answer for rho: -0.97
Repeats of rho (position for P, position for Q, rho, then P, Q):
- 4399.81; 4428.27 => -1.09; 21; 23.2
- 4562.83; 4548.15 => -0.95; 25.1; 23.9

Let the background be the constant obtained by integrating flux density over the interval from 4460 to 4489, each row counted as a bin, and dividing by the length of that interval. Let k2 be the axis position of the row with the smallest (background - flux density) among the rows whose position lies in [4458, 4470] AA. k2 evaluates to 4469.25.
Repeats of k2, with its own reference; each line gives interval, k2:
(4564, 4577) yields 4571.24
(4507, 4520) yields 4508.52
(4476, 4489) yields 4477.49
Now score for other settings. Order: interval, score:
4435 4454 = 1.0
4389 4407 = -18.5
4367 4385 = 4.8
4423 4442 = 1.2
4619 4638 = 6.4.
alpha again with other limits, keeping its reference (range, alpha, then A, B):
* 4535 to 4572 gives 22.6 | -0.12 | 22.5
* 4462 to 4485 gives 21.5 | -0.07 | 21.4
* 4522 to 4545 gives 21.6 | -0.05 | 21.5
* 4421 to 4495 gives 19.4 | -0.03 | 19.4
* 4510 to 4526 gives 24.3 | -0.15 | 24.2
